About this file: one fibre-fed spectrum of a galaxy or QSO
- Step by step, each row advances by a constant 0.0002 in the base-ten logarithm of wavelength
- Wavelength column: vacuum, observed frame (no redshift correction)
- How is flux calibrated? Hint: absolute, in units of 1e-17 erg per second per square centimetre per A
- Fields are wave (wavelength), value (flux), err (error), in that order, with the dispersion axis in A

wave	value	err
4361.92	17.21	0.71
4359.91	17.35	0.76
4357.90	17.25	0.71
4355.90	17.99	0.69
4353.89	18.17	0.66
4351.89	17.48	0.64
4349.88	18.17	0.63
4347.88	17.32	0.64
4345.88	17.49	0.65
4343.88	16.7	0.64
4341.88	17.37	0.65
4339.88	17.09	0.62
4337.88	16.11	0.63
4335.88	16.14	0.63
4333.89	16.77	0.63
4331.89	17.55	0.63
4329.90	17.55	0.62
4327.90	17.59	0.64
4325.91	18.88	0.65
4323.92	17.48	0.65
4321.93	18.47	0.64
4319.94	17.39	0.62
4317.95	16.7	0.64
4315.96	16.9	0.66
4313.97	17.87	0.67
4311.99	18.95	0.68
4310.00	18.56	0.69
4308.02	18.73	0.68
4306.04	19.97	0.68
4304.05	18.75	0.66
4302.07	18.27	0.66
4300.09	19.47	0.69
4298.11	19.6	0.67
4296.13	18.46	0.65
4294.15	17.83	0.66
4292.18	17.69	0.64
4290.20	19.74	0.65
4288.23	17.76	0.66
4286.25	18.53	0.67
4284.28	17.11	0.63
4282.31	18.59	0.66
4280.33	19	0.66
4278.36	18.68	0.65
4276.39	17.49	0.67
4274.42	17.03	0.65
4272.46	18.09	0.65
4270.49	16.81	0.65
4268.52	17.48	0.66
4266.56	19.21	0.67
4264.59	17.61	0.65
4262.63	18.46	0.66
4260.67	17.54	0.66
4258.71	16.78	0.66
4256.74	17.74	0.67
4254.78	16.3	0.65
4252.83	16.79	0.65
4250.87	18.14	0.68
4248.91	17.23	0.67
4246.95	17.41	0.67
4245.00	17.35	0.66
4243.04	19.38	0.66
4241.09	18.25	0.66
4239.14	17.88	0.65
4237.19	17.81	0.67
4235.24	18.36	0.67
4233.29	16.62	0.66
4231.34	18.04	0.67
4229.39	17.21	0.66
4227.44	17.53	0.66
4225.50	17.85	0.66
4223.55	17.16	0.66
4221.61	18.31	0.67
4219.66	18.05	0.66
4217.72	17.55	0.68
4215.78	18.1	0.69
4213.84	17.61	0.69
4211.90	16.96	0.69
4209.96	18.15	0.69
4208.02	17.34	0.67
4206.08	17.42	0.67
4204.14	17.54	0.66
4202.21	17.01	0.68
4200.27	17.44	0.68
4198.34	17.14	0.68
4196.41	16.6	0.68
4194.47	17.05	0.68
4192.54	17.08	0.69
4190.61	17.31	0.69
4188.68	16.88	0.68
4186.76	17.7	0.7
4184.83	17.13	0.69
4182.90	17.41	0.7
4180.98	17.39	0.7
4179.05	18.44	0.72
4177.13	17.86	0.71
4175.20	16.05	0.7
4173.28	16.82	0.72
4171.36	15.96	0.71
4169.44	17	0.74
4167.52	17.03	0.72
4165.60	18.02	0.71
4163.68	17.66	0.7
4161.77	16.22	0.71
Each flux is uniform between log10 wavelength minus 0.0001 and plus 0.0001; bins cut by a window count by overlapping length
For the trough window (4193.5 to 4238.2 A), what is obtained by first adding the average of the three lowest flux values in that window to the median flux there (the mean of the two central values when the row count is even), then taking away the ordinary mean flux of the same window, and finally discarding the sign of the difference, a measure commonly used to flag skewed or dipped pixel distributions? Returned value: 16.7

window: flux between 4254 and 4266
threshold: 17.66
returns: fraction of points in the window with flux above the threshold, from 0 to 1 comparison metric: 0.3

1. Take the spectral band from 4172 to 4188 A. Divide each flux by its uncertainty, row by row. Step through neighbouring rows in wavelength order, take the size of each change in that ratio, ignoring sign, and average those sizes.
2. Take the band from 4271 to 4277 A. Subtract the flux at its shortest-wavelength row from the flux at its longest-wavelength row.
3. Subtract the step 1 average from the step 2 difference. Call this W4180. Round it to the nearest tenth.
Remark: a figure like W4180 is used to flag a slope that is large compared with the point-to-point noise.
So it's -1.2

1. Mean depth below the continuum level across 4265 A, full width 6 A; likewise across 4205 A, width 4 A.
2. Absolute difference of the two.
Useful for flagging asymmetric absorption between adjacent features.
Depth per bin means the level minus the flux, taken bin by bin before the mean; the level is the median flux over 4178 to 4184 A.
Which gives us 0.9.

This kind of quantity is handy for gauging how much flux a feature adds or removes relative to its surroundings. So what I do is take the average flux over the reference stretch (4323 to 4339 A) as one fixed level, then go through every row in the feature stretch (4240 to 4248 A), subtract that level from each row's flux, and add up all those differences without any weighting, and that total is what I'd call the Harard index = 3.4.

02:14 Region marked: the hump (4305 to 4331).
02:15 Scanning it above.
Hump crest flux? 19.97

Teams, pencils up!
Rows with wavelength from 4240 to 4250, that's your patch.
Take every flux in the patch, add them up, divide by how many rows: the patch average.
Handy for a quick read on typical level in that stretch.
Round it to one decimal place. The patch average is 17.9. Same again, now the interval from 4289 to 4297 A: 18.4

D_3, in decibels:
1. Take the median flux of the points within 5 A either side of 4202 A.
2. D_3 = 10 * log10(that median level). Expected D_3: 12.4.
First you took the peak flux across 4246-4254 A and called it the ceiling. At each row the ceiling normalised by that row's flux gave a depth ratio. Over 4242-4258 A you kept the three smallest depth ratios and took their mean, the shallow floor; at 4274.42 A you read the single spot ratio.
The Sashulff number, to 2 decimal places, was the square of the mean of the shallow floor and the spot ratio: 1.05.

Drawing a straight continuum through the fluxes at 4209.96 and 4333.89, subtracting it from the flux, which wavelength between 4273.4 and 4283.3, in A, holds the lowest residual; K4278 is 4274.42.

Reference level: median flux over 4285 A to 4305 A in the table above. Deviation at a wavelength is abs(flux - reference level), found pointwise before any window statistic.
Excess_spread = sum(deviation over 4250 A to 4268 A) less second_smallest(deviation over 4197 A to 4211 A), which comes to 8.4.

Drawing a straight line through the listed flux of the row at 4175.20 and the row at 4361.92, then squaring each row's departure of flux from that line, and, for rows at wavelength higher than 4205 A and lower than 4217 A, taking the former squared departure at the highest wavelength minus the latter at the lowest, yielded 1.8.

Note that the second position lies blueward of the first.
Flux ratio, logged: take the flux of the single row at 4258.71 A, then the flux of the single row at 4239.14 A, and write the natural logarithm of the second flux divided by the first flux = 0.06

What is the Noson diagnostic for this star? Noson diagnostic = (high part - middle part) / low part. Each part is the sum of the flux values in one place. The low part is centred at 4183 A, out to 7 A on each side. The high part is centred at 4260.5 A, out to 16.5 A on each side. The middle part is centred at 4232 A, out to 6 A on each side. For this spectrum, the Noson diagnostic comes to 1.6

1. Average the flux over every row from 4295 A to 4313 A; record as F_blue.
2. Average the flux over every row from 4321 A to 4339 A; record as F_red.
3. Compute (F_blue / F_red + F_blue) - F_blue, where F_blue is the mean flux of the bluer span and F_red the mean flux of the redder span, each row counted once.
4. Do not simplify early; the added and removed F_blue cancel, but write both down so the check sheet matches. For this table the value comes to 1.09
